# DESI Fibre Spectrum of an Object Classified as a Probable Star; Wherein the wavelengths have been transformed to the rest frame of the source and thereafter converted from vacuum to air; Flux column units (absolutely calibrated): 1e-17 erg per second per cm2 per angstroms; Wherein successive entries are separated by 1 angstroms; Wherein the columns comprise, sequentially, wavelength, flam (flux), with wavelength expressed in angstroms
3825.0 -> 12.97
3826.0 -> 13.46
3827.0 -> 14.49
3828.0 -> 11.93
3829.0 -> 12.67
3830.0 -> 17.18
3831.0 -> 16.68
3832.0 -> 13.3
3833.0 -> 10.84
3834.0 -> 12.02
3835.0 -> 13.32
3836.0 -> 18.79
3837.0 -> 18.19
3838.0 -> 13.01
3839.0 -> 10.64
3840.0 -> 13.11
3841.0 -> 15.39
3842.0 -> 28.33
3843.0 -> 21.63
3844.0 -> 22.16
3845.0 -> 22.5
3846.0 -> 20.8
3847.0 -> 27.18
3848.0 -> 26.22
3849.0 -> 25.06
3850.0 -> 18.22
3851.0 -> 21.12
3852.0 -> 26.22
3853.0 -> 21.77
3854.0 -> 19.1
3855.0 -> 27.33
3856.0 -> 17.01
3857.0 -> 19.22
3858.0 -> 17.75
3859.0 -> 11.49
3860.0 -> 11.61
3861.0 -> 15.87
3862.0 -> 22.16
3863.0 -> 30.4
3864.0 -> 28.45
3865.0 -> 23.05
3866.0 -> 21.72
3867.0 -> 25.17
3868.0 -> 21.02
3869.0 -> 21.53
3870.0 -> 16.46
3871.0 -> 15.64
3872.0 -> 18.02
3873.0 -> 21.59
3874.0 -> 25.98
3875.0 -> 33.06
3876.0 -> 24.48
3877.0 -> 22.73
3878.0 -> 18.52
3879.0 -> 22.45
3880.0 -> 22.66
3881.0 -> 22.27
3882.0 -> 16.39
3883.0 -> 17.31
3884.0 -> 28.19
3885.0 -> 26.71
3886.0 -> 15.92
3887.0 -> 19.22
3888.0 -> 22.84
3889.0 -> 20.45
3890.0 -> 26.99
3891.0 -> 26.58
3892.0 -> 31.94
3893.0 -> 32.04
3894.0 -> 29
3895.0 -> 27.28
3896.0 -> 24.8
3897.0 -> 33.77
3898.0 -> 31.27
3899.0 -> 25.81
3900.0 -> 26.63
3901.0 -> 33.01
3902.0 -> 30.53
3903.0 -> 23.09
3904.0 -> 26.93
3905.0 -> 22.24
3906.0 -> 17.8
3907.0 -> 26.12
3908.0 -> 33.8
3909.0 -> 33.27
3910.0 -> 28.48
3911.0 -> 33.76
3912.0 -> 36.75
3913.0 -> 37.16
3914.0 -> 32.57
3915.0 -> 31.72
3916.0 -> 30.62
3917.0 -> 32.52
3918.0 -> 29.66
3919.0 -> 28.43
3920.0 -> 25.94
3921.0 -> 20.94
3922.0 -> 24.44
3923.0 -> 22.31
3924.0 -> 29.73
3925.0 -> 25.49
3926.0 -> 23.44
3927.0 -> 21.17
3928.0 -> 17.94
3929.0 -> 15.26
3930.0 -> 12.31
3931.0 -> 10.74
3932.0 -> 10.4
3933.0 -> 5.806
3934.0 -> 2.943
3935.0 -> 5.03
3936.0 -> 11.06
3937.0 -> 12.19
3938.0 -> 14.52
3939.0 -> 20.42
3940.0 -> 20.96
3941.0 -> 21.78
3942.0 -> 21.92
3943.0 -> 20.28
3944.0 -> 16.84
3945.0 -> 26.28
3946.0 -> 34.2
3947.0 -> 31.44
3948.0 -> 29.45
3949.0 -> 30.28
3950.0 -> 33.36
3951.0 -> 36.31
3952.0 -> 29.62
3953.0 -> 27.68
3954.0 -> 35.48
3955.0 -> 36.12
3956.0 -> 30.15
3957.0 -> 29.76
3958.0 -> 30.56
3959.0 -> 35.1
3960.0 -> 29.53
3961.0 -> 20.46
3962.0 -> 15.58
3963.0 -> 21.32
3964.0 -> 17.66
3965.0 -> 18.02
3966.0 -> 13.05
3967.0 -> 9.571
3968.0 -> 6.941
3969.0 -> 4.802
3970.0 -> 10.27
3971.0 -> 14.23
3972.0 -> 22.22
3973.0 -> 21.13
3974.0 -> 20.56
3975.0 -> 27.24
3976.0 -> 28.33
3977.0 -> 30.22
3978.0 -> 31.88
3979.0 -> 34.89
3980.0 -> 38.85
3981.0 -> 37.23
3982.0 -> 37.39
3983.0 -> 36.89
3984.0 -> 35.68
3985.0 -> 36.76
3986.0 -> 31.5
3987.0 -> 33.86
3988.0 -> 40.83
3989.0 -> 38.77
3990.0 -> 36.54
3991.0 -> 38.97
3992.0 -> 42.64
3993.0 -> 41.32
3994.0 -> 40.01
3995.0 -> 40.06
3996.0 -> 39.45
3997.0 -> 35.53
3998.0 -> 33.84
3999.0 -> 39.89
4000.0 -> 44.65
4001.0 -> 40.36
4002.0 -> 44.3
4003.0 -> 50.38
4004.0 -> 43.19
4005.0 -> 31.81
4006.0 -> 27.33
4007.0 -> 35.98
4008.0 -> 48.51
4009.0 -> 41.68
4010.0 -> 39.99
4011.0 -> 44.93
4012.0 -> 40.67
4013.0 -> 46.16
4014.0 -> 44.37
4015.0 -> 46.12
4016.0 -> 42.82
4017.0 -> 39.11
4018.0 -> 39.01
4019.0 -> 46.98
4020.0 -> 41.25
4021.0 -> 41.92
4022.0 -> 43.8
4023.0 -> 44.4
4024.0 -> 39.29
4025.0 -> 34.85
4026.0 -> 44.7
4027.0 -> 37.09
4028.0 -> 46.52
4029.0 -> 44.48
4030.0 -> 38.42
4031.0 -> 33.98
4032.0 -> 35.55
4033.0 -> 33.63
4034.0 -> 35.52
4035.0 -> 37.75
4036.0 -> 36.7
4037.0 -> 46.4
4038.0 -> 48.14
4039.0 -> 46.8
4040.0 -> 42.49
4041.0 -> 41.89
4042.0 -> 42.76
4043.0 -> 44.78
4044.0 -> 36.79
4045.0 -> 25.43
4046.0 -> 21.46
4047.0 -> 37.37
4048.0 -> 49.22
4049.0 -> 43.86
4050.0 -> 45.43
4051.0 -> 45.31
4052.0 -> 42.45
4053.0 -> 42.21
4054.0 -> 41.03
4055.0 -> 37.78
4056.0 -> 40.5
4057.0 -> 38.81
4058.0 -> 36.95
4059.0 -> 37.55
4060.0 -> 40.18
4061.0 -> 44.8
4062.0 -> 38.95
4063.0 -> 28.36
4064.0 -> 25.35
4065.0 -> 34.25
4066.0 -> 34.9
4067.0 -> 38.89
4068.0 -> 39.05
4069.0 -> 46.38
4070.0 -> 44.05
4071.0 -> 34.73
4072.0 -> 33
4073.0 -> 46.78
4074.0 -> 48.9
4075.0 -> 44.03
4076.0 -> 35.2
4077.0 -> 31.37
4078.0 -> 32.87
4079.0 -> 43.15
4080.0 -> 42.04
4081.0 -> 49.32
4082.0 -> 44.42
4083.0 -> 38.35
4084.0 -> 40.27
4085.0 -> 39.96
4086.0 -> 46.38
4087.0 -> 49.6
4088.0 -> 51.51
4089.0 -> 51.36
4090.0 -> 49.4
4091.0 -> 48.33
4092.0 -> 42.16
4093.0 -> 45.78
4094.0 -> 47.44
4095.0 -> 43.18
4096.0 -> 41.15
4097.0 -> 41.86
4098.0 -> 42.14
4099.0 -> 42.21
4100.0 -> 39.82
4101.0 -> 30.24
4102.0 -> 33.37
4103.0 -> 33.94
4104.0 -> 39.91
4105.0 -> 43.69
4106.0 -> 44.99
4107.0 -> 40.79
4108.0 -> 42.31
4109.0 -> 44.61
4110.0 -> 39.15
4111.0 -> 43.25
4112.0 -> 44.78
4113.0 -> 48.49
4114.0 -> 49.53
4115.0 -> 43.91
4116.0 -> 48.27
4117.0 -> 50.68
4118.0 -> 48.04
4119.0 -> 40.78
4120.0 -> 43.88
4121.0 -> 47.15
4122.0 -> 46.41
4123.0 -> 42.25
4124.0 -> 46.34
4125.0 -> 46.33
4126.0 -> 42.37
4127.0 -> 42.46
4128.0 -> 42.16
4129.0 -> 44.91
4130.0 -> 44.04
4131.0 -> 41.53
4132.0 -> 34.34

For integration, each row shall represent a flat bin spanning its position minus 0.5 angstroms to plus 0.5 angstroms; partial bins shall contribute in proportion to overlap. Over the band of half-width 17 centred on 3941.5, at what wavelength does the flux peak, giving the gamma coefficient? 3951.0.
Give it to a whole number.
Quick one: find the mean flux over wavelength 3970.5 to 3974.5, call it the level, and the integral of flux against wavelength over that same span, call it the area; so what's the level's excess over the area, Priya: -59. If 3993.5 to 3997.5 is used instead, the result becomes -116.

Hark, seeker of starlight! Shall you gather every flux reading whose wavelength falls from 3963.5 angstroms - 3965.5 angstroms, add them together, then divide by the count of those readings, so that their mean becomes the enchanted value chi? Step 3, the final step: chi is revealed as 17.8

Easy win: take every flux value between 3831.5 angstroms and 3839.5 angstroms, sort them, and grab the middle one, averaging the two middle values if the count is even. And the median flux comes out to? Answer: 13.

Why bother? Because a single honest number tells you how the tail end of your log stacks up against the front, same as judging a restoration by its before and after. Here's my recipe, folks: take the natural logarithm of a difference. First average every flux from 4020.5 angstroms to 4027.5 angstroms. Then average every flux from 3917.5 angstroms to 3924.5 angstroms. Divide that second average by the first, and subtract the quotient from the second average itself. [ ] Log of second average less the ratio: 3.23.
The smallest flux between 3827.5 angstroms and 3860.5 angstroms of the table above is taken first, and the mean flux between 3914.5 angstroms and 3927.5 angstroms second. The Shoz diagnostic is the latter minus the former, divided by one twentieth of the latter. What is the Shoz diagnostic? 12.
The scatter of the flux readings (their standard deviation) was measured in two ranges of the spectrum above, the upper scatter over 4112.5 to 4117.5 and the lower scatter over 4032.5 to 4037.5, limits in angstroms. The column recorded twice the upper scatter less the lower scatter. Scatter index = 0.2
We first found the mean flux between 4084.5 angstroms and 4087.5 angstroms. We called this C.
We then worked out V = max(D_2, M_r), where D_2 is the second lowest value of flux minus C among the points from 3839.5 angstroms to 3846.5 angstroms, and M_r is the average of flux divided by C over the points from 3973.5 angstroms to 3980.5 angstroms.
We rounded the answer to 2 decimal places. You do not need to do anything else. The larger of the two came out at 0.67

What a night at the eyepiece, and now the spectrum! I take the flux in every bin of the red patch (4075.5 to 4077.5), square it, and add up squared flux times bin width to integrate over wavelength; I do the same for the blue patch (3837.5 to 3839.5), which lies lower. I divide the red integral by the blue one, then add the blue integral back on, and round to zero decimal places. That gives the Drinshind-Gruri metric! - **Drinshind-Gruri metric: 290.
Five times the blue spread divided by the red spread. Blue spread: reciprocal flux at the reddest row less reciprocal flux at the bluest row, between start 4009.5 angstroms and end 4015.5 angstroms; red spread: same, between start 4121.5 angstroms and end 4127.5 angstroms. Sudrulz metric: -8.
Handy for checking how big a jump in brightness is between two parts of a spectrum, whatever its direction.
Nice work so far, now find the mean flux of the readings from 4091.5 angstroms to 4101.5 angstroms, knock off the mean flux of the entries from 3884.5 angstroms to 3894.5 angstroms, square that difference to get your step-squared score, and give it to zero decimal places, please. 270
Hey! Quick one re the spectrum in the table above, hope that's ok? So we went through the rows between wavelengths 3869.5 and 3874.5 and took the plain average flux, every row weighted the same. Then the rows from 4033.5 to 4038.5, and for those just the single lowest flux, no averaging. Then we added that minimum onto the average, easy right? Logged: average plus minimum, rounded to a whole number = 55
